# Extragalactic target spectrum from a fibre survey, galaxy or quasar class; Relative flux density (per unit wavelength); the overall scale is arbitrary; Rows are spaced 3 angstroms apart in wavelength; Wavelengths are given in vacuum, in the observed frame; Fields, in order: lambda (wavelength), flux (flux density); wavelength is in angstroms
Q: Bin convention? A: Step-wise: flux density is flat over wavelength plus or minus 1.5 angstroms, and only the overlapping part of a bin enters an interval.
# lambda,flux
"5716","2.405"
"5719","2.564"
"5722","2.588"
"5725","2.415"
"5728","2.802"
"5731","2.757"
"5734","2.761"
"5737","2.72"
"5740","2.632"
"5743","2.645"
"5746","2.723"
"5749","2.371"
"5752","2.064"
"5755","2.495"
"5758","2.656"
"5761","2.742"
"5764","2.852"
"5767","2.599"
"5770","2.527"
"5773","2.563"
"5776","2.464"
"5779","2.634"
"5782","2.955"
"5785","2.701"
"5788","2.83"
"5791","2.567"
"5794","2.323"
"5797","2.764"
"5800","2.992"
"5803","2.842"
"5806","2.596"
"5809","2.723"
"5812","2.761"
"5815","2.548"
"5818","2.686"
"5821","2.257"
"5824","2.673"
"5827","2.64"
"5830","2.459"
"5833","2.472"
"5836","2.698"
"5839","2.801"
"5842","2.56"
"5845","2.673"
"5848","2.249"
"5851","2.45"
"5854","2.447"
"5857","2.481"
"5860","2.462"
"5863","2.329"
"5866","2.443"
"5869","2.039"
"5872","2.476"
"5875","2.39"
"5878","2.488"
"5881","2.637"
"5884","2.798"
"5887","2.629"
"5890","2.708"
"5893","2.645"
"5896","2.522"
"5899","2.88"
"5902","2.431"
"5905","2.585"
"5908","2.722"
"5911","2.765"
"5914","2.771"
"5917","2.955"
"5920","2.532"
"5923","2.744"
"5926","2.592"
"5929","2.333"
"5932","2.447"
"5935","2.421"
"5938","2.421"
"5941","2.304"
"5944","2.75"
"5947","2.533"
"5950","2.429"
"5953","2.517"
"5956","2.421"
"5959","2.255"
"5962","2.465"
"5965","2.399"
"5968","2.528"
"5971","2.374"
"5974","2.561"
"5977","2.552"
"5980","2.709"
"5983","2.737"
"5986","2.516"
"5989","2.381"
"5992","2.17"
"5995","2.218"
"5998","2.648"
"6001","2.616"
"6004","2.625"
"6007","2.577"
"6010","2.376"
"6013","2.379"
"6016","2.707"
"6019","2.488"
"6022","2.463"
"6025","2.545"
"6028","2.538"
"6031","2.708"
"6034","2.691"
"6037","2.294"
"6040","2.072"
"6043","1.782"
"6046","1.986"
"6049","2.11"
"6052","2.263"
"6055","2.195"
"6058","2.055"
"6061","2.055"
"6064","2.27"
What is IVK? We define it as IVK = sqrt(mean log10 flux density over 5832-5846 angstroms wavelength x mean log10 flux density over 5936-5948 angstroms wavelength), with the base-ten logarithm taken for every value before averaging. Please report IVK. 0.409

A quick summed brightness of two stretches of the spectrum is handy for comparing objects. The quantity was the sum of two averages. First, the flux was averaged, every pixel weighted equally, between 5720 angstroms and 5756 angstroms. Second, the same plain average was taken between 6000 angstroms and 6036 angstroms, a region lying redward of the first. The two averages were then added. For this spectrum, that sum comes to 5.14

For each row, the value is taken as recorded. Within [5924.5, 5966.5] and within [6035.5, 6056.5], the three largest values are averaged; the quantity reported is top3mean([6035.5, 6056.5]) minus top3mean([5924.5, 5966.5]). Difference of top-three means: -0.37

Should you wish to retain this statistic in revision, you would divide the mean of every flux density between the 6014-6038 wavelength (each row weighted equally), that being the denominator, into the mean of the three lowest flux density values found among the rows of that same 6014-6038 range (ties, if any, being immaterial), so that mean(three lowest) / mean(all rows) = 0.945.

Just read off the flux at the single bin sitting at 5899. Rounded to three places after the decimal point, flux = 2.880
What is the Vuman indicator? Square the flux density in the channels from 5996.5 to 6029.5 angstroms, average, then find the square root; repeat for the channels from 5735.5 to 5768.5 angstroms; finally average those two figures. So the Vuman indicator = 2.57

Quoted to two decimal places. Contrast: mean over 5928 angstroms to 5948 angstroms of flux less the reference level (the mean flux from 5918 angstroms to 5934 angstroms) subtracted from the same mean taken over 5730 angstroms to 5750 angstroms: 0.20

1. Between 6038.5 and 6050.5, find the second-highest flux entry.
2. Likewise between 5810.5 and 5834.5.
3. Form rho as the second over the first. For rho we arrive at 1.30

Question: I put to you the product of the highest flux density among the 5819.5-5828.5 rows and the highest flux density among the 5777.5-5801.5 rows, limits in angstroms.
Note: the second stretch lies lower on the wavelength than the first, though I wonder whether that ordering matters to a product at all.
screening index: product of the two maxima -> 8.0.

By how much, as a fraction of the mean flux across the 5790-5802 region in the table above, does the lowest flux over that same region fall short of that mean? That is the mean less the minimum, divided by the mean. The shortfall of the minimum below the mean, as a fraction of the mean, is 0.13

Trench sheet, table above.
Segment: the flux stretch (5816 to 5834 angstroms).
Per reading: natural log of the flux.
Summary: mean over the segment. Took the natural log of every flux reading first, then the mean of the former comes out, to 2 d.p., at 0.93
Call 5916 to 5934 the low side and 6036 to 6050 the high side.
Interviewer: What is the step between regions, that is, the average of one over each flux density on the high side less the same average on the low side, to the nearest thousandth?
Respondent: 0.105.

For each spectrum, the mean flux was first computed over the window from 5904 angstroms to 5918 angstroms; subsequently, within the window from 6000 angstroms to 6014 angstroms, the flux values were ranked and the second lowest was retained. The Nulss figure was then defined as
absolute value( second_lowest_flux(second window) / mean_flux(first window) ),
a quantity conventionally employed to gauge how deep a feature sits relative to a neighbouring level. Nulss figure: 0.862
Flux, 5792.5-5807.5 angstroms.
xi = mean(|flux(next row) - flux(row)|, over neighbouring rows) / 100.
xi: 0.0027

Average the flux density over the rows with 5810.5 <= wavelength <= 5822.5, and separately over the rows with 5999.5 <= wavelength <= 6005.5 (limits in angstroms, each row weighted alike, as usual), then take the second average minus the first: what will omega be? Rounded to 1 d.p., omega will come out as 0.1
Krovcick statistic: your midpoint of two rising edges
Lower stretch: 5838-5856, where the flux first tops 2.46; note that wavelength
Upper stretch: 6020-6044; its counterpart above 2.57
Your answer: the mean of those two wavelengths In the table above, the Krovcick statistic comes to 5935.0 angstroms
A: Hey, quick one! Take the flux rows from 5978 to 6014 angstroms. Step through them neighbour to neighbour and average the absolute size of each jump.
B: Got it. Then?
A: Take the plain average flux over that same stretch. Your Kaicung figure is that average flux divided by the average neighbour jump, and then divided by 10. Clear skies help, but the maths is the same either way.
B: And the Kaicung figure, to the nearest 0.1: 2.0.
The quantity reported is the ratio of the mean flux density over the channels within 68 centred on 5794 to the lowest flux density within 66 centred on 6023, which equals 1.49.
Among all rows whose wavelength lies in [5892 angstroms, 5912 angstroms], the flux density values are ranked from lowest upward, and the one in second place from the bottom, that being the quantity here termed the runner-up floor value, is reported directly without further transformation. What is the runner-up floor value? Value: 2.522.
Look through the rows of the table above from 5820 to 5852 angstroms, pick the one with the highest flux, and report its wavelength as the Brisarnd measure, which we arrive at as 5839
